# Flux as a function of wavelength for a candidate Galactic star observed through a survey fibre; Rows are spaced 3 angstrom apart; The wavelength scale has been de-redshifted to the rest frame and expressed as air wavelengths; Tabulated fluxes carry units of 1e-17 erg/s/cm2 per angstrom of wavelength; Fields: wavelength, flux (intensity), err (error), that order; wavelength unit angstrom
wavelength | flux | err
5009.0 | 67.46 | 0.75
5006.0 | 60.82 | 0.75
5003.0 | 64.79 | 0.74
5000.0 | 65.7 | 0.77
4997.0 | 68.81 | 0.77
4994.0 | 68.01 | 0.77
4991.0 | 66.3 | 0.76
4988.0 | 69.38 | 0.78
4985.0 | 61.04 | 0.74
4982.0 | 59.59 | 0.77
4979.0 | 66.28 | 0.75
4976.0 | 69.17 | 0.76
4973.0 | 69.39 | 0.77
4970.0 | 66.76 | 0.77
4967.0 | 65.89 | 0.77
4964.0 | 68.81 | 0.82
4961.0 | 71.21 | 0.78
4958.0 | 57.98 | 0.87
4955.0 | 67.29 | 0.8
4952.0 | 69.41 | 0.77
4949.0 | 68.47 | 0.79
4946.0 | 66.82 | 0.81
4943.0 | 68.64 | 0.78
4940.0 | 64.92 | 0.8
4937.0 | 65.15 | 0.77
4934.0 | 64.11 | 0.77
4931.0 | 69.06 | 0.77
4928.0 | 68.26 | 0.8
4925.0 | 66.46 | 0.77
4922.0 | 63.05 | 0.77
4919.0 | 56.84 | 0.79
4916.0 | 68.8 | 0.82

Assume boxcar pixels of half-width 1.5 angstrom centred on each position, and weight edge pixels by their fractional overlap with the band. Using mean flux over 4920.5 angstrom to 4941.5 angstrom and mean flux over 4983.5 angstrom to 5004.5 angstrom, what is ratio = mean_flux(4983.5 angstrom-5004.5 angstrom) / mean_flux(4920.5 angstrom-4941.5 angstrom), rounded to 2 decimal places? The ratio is 1.01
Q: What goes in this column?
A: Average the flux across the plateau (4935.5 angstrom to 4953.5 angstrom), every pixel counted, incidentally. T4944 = 67.2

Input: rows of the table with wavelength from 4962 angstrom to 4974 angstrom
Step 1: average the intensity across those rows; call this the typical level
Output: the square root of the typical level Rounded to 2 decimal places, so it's 8.23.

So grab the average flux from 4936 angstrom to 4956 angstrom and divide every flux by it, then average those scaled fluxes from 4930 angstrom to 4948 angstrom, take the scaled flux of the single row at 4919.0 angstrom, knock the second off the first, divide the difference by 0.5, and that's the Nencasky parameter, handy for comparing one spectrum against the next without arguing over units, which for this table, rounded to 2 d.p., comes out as 0.29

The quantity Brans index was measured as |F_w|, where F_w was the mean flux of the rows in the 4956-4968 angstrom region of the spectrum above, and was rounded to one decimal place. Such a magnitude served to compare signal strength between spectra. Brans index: 66.0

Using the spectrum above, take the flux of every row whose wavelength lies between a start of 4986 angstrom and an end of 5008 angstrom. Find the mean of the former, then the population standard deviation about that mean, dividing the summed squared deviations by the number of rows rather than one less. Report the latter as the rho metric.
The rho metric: 2.7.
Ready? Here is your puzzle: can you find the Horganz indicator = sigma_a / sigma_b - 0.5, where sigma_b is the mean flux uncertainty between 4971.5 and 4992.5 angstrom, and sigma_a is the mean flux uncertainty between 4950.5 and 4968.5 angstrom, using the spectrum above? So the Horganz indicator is 0.55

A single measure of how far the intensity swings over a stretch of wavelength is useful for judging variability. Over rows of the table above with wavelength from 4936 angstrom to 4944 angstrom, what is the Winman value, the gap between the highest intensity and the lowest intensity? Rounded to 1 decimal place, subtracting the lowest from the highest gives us 3.7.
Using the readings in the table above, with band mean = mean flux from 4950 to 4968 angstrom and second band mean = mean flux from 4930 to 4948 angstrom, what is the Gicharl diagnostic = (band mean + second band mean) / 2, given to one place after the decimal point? 66.6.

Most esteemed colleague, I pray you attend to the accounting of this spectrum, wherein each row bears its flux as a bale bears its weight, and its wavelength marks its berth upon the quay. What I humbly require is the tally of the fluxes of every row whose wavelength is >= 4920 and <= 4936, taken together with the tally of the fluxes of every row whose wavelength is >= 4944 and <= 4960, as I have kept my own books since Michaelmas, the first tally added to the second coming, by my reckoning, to 661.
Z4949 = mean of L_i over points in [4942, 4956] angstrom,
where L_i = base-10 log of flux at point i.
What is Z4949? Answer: 1.83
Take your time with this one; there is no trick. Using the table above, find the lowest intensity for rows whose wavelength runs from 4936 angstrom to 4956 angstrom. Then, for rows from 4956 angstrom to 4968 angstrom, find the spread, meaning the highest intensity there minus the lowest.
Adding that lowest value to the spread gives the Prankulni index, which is 78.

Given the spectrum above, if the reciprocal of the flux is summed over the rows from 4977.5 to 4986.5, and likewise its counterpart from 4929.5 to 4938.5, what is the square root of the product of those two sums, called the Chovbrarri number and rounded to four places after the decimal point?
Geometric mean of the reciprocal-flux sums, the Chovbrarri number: 0.0468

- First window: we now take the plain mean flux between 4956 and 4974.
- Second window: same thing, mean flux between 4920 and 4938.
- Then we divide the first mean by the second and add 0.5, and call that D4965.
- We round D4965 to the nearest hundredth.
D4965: 1.51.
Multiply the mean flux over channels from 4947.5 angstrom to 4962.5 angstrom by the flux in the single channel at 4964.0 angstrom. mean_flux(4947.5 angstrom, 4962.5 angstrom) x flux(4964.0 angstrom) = 4601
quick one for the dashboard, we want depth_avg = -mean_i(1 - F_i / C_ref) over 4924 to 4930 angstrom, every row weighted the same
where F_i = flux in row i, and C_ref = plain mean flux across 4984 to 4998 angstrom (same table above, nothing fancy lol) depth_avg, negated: 0.01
